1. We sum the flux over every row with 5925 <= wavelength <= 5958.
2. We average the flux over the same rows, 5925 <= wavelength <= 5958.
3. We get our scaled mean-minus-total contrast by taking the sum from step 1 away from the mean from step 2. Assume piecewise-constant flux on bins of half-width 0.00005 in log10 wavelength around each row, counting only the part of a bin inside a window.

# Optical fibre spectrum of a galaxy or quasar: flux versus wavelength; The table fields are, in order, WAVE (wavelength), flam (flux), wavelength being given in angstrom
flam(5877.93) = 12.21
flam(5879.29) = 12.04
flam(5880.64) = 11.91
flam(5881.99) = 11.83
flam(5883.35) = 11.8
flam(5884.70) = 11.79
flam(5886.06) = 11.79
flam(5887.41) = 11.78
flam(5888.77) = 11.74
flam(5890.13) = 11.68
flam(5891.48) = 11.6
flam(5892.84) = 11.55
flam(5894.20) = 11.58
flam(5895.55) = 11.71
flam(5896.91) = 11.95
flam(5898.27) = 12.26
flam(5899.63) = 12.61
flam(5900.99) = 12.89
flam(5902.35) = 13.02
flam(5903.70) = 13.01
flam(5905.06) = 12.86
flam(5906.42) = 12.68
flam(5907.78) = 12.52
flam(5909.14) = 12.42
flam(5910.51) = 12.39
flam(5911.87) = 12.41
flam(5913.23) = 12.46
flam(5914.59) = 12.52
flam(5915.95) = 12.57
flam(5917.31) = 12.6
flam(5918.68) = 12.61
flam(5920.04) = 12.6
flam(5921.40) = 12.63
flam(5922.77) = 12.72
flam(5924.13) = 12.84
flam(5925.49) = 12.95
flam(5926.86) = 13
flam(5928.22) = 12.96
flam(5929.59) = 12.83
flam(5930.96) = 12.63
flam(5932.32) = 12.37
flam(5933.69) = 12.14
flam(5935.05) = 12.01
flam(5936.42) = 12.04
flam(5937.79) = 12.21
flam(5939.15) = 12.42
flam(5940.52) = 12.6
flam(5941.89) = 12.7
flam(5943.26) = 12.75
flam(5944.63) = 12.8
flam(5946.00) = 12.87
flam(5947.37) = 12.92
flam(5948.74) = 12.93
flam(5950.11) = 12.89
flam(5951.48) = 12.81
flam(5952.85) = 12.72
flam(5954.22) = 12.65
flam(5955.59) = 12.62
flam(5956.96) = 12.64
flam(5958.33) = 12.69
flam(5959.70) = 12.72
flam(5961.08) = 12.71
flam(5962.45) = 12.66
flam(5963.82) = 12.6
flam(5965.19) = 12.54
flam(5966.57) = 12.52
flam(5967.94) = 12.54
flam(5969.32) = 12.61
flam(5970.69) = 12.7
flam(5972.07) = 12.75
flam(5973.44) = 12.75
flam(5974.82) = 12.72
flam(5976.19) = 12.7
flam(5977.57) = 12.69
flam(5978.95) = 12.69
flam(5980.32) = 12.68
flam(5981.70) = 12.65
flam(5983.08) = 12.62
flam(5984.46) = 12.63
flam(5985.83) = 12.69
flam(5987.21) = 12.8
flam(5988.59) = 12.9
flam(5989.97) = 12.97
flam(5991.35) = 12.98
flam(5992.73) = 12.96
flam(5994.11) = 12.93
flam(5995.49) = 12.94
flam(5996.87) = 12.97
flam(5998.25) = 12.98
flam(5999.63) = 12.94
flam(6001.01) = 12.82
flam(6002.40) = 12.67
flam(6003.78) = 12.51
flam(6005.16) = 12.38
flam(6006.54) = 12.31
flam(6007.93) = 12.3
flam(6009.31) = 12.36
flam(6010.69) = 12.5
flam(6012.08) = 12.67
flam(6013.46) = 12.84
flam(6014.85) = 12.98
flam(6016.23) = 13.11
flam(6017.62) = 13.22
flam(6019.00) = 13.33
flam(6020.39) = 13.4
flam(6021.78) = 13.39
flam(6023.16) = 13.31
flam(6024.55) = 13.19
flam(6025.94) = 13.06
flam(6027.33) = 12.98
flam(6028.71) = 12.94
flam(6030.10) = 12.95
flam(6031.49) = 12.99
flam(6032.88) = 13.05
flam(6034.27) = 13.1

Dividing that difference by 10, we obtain -29.1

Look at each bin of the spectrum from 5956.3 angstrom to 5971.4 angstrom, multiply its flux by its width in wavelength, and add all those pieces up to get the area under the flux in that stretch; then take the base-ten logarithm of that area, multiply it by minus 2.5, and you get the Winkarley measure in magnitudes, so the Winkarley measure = -5.70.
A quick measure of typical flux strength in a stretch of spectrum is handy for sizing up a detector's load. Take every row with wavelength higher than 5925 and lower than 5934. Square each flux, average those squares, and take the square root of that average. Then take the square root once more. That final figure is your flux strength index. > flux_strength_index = 3.56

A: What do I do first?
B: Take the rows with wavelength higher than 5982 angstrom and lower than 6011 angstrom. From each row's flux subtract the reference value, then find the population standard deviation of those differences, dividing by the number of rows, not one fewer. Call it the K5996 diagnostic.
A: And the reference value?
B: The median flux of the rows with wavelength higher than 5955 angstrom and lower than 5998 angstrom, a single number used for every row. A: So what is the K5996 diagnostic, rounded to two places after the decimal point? 0.24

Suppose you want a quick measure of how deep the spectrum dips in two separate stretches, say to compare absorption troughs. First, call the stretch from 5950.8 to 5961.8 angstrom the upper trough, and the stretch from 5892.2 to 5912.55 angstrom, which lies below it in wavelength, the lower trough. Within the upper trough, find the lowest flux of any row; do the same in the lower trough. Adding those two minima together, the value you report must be 24.2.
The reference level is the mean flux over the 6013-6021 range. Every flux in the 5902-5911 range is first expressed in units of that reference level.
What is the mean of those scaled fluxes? 0.97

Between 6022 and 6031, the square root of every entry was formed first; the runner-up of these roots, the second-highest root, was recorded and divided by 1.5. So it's 2.42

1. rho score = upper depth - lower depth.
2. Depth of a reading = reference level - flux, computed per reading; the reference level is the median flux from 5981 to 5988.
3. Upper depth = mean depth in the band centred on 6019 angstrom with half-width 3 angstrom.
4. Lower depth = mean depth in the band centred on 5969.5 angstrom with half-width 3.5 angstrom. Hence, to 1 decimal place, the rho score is -0.7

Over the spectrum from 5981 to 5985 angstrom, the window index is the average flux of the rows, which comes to 12.6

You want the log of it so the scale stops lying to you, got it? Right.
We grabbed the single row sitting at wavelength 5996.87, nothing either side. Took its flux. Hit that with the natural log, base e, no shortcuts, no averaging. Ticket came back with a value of 2.563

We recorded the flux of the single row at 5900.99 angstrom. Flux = 12.89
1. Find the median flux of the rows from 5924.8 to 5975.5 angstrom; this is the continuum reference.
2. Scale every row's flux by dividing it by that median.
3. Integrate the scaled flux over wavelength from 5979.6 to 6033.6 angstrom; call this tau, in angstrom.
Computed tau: 55 angstrom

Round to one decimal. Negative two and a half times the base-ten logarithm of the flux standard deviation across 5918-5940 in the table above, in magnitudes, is 1.2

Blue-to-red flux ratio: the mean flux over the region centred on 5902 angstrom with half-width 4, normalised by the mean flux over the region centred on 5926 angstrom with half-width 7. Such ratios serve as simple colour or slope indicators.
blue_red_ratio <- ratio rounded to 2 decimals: 1.00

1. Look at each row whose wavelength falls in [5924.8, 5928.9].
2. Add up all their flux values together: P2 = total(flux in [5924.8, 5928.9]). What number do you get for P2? 38.9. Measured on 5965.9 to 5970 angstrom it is 37.7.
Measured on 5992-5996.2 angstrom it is 38.8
